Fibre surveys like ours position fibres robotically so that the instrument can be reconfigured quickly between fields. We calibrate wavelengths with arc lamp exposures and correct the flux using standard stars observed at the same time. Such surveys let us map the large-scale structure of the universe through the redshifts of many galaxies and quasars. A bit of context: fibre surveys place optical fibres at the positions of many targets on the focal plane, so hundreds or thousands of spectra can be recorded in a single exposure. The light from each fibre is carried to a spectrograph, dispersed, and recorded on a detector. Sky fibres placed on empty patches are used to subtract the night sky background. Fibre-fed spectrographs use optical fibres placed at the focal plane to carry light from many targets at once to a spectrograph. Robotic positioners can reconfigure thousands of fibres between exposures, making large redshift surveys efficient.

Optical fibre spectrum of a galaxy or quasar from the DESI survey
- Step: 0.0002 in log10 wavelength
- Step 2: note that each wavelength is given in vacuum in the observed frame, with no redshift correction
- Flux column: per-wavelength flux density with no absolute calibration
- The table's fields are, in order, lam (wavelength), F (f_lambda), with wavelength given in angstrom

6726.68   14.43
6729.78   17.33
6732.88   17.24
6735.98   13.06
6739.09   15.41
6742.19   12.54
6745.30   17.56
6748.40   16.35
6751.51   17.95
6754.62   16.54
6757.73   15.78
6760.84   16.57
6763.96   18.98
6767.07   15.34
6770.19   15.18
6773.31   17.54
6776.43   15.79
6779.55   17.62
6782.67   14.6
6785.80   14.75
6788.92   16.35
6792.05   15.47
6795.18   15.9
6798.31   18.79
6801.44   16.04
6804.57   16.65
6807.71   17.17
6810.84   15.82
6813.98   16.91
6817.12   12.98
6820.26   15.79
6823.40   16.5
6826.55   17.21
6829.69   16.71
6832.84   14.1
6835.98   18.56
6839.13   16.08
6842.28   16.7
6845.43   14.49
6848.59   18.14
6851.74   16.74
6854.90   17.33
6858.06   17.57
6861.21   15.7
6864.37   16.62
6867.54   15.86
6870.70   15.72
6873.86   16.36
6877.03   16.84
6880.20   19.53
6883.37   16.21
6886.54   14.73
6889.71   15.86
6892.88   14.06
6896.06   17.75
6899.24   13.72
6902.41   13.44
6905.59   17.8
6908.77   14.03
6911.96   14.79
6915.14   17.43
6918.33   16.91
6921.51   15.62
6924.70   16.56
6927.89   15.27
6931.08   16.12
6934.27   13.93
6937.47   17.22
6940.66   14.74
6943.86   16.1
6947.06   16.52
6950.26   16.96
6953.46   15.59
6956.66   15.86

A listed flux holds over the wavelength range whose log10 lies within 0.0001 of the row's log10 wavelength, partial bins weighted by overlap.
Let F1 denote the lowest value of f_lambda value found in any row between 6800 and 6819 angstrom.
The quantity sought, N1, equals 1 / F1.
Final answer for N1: 0.077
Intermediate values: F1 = 12.98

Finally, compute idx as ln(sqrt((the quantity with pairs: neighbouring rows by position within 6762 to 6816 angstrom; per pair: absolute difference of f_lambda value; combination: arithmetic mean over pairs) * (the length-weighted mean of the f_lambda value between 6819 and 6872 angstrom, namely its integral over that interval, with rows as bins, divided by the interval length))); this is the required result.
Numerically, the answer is 1.62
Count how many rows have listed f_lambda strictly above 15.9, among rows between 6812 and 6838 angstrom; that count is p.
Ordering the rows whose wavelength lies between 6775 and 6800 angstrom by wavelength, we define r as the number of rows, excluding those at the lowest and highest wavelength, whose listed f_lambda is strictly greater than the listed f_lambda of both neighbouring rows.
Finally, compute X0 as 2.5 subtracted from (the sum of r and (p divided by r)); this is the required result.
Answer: 2.00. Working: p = 5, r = 2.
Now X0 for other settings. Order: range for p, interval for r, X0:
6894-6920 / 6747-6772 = 1.50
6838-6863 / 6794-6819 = 2.50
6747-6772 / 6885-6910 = 2.17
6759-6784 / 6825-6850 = 1.50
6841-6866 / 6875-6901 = 2.50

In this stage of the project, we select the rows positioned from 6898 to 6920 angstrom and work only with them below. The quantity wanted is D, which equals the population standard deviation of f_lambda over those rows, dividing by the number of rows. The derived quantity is 1.7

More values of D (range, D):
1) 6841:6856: 1.2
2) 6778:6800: 1.4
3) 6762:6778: 1.5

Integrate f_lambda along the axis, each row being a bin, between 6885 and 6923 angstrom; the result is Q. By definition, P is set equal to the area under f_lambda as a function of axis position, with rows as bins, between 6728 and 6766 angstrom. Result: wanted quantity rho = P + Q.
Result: 1207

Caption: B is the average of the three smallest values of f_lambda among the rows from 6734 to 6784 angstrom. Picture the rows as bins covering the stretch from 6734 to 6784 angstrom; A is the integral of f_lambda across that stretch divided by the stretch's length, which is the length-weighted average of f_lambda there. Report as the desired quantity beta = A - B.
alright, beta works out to 2.67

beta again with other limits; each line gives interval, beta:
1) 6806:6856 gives 2.46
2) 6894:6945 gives 2.00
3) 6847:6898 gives 1.71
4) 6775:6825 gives 1.96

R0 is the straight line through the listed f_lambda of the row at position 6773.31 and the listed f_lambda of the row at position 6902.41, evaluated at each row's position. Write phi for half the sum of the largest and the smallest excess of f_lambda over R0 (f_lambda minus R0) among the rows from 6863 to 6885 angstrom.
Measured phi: 3.3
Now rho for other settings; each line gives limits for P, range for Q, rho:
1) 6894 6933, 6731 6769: 1227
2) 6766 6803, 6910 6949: 1218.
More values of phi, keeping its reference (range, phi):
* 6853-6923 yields 2.7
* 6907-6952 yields 2.9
